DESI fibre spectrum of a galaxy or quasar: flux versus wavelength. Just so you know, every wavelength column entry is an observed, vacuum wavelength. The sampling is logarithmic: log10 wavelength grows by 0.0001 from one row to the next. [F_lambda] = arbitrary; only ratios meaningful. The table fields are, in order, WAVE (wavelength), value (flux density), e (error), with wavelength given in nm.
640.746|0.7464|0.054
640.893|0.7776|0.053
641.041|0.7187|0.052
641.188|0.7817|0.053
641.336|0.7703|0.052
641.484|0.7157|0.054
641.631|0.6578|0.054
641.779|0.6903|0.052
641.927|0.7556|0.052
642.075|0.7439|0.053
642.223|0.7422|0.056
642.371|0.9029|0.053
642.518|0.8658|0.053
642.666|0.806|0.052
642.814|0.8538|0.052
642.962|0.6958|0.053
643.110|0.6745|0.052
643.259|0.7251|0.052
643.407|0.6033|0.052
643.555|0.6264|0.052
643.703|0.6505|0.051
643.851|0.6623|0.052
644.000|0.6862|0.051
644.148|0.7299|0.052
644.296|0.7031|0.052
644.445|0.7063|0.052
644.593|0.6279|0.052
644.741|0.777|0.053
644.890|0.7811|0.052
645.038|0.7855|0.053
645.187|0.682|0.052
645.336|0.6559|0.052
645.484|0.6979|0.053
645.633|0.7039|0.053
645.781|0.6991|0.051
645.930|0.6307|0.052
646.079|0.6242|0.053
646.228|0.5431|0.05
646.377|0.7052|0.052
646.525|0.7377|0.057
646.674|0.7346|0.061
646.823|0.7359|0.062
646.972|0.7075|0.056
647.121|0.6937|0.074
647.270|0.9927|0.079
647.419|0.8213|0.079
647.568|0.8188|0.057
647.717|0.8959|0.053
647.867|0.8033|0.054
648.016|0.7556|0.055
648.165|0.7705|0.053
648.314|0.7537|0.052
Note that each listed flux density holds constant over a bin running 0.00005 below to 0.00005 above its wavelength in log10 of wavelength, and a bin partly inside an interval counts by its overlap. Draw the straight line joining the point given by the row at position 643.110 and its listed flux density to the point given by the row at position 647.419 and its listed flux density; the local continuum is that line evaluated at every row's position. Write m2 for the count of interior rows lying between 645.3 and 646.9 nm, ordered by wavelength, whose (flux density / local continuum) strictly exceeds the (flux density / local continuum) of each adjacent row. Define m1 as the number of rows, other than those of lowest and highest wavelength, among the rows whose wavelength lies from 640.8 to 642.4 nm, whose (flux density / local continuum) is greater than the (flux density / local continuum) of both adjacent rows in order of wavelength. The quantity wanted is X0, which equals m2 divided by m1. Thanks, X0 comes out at 1.0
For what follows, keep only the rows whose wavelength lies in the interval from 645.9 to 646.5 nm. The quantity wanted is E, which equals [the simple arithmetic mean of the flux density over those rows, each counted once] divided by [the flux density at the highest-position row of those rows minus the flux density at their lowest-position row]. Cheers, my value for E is 8.4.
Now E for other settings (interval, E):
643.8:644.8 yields 6.1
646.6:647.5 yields 9.0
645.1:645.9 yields 40.2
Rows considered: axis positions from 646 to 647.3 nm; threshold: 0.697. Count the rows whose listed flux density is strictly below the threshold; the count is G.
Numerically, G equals 3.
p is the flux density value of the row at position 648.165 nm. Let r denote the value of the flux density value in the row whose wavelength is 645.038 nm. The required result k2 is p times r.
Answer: 0.61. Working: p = 0.7705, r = 0.7855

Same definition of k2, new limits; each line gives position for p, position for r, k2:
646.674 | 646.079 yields 0.46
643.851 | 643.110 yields 0.45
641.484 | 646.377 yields 0.50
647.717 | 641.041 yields 0.64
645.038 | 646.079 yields 0.49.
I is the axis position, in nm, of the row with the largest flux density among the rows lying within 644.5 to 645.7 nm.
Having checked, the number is 645.038 nm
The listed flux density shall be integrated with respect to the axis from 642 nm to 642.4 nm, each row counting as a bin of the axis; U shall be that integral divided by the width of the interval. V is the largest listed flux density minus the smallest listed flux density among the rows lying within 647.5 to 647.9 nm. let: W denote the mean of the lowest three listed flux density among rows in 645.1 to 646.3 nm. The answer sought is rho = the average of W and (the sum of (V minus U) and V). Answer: 0.00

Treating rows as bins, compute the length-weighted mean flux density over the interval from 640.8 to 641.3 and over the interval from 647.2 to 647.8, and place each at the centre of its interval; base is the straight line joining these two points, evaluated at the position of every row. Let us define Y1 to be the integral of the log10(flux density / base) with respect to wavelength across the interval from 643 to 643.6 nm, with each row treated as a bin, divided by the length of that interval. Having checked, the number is -0.085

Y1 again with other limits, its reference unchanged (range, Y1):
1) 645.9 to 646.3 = -0.157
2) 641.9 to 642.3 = -0.018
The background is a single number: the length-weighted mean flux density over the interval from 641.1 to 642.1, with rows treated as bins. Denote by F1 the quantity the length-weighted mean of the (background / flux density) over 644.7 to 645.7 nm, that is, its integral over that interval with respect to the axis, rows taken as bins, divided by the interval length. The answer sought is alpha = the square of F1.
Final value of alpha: 1.02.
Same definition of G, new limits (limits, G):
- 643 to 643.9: 5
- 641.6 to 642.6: 2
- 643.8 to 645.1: 3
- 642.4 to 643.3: 2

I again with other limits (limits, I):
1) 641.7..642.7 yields 642.371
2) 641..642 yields 641.188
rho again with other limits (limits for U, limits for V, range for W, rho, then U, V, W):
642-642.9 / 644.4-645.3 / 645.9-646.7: 0.05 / 0.82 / 0.158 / 0.60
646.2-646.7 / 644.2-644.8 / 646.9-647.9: 0.17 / 0.69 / 0.149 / 0.73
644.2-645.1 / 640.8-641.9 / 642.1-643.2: 0.11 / 0.73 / 0.124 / 0.70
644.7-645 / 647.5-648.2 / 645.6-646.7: 0.05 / 0.78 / 0.140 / 0.60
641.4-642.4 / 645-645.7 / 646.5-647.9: 0.12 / 0.74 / 0.130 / 0.71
